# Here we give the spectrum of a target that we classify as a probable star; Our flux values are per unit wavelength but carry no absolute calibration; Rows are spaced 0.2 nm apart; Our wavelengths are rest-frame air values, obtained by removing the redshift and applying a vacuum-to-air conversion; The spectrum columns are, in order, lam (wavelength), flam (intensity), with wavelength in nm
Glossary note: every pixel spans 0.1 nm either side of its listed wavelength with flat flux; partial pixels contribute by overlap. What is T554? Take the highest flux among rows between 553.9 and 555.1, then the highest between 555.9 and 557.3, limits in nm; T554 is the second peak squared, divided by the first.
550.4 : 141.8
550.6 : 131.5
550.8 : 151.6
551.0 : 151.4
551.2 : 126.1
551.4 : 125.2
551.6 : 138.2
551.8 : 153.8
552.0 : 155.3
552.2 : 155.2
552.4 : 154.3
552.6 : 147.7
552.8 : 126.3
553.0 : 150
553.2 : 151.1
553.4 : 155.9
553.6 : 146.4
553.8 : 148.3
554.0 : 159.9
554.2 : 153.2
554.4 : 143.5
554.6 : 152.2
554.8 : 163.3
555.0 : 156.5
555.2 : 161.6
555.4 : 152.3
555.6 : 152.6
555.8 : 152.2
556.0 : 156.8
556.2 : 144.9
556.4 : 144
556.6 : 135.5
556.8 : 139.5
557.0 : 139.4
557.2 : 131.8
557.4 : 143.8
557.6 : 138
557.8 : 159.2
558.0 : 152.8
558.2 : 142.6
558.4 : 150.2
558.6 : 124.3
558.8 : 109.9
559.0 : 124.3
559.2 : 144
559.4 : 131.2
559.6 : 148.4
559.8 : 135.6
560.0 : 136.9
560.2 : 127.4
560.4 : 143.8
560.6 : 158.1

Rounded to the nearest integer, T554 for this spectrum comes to 151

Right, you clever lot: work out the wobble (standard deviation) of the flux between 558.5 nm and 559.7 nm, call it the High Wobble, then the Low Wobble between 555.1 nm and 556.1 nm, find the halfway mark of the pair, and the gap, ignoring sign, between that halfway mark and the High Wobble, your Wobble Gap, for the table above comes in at 5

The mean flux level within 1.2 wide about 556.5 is 143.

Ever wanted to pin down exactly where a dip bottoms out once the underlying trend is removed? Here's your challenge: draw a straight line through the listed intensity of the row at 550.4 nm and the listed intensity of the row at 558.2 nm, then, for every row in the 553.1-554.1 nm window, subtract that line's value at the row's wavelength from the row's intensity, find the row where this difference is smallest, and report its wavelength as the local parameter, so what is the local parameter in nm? 553.6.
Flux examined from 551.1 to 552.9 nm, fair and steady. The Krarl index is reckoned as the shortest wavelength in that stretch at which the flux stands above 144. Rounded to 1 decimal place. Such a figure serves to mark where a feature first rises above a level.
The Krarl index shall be 551.8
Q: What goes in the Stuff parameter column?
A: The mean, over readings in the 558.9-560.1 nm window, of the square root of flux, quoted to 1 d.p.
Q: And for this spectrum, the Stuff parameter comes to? 11.7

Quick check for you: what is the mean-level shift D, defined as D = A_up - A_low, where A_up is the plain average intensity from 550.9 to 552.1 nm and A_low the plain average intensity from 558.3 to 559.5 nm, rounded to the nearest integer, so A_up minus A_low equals 11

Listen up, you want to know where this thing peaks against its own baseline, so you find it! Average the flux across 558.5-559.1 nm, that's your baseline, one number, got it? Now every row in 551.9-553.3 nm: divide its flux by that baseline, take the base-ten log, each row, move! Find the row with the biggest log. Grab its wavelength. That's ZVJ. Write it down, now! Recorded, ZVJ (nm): 552.0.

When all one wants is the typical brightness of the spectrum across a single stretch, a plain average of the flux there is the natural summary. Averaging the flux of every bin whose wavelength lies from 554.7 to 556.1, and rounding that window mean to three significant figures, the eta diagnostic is 156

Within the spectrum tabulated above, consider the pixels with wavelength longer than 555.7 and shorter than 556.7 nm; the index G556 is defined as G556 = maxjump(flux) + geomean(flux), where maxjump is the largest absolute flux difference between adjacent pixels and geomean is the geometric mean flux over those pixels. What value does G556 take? 158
